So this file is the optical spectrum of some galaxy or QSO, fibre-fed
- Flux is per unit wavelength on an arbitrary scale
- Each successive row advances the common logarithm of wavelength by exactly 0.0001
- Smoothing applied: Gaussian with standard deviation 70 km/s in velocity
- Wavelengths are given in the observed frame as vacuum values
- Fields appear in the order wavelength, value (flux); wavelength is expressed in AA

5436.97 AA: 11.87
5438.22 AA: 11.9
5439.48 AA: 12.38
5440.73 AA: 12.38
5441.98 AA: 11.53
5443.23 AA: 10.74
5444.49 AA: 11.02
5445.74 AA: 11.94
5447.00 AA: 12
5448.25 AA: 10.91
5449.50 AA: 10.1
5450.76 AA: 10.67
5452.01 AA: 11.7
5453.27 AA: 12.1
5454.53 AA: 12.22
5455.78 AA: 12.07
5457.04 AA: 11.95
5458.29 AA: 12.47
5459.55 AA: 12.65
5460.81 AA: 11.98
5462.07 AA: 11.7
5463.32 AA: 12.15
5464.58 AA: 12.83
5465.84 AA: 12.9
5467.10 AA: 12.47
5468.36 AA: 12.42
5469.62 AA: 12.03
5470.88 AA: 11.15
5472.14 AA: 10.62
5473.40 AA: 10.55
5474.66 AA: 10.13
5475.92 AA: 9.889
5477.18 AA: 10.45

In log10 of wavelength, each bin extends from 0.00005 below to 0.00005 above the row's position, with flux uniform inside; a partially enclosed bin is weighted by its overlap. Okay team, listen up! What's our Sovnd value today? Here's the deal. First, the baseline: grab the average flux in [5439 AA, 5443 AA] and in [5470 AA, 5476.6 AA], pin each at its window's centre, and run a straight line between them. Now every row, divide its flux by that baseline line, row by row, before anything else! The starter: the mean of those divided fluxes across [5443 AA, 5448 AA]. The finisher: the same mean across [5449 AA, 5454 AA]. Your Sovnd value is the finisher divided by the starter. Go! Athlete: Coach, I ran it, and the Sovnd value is 1.00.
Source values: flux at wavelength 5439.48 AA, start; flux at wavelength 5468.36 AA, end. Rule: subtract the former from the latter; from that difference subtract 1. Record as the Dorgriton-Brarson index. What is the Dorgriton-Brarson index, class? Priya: -1.0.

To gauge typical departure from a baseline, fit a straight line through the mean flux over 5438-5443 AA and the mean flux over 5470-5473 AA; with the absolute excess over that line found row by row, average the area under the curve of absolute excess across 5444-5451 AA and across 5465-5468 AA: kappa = 4.9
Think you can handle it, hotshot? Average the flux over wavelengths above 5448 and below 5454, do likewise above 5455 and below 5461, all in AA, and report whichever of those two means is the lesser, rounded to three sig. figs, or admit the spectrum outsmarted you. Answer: 11.1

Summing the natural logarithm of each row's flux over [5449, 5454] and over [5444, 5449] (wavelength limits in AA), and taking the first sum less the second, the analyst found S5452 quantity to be -0.1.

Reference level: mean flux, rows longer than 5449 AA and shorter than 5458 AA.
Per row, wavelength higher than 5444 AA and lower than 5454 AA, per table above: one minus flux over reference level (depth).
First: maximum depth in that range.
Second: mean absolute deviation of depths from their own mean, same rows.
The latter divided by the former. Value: 0.4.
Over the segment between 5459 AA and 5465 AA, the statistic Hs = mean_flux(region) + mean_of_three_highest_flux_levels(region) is 24.8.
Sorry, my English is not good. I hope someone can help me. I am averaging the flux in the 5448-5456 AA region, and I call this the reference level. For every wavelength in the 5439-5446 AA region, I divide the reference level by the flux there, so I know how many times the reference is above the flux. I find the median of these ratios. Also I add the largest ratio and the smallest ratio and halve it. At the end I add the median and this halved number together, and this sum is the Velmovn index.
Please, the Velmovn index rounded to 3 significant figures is 1.96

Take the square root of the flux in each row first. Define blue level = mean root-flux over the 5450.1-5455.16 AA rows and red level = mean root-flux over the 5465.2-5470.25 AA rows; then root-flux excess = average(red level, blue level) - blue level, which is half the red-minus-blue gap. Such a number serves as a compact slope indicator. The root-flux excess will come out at 0.057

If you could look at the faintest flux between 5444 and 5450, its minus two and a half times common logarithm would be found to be -2.51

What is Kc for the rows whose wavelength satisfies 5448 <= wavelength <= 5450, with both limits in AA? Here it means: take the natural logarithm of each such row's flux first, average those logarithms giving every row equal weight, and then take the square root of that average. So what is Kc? 1.53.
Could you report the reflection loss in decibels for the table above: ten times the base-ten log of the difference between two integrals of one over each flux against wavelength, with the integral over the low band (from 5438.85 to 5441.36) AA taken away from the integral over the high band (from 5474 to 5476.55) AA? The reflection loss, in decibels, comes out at -13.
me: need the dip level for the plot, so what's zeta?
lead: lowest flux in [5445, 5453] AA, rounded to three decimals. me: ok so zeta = 10.100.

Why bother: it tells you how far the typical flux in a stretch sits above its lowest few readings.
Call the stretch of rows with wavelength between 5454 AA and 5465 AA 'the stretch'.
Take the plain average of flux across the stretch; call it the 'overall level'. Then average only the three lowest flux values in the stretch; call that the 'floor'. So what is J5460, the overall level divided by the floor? 1.029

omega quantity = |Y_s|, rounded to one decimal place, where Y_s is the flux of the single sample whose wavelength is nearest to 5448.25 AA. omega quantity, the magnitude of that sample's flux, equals 10.9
